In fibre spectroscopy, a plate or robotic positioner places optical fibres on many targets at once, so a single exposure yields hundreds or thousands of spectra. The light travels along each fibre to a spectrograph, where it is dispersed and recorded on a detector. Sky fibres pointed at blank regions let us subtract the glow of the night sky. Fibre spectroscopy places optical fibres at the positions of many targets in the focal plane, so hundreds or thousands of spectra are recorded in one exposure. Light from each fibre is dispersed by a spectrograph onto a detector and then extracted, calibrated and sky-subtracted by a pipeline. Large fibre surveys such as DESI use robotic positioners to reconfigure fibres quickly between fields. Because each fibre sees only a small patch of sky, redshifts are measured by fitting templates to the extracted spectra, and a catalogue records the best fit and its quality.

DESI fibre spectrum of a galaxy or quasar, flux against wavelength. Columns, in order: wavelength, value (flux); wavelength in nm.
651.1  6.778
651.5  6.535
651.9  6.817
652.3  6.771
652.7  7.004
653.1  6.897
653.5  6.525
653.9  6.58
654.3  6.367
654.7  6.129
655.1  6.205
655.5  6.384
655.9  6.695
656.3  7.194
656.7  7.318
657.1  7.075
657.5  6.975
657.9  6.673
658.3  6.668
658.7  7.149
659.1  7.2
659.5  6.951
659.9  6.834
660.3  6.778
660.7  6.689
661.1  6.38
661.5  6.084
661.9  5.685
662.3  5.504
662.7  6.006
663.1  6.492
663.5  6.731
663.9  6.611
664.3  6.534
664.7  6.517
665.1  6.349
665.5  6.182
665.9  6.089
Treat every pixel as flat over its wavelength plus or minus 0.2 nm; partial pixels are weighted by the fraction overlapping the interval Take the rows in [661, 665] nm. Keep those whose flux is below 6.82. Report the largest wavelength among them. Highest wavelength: 664.7 nm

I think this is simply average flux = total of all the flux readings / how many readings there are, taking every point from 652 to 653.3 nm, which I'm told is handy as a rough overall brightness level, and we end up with 6.9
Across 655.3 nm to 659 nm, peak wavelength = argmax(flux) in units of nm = 656.7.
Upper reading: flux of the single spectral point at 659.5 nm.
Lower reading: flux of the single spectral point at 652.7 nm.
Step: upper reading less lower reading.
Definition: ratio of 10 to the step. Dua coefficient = -189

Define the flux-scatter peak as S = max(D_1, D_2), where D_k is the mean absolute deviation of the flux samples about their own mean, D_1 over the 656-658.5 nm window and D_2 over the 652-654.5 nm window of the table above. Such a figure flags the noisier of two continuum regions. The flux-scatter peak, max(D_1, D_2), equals 0.21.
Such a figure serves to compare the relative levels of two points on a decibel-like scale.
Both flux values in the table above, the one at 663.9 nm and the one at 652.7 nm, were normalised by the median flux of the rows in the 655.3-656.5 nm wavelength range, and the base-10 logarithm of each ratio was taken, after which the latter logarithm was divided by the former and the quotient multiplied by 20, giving -71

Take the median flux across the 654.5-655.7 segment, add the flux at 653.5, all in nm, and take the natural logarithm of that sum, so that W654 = 2.54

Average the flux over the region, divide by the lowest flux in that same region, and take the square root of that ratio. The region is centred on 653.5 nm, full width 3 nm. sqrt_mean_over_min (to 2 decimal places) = 1.04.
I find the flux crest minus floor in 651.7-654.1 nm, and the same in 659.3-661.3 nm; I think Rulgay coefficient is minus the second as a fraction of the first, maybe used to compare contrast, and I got -1.2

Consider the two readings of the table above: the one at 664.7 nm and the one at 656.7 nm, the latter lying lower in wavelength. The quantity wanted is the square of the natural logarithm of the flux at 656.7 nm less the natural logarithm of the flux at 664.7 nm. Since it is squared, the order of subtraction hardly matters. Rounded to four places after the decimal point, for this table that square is 0.0134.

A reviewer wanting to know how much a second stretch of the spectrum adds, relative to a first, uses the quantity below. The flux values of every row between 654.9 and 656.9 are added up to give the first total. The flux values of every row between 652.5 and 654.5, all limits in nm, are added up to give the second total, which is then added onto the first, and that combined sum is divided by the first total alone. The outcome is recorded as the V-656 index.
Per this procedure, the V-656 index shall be 2.0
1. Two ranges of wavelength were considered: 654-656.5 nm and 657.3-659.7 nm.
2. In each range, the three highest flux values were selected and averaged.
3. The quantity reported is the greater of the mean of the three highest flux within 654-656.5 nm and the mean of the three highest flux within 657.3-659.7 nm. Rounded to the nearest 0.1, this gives 7.1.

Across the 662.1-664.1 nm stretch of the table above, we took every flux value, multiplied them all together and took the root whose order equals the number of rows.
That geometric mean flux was 6.3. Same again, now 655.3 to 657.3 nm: 6.9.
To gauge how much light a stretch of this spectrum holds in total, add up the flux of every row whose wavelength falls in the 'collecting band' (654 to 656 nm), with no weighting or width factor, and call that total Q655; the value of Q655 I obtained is 31.8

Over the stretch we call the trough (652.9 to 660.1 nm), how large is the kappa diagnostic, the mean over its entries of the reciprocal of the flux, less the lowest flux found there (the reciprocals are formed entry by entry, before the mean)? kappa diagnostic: -6.0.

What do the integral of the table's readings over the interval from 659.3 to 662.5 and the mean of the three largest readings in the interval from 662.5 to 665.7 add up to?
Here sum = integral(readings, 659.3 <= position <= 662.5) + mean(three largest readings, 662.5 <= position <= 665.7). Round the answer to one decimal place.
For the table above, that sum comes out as 27.0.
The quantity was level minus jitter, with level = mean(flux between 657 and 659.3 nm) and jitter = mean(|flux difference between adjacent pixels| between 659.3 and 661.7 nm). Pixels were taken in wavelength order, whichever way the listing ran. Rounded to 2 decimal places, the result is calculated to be 6.78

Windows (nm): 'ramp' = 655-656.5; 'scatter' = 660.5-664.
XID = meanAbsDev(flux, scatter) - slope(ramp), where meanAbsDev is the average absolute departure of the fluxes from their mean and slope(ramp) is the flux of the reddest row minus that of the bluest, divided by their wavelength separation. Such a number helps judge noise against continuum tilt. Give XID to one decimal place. -0.4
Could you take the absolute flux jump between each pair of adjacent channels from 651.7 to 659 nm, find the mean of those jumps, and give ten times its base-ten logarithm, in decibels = -6.8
